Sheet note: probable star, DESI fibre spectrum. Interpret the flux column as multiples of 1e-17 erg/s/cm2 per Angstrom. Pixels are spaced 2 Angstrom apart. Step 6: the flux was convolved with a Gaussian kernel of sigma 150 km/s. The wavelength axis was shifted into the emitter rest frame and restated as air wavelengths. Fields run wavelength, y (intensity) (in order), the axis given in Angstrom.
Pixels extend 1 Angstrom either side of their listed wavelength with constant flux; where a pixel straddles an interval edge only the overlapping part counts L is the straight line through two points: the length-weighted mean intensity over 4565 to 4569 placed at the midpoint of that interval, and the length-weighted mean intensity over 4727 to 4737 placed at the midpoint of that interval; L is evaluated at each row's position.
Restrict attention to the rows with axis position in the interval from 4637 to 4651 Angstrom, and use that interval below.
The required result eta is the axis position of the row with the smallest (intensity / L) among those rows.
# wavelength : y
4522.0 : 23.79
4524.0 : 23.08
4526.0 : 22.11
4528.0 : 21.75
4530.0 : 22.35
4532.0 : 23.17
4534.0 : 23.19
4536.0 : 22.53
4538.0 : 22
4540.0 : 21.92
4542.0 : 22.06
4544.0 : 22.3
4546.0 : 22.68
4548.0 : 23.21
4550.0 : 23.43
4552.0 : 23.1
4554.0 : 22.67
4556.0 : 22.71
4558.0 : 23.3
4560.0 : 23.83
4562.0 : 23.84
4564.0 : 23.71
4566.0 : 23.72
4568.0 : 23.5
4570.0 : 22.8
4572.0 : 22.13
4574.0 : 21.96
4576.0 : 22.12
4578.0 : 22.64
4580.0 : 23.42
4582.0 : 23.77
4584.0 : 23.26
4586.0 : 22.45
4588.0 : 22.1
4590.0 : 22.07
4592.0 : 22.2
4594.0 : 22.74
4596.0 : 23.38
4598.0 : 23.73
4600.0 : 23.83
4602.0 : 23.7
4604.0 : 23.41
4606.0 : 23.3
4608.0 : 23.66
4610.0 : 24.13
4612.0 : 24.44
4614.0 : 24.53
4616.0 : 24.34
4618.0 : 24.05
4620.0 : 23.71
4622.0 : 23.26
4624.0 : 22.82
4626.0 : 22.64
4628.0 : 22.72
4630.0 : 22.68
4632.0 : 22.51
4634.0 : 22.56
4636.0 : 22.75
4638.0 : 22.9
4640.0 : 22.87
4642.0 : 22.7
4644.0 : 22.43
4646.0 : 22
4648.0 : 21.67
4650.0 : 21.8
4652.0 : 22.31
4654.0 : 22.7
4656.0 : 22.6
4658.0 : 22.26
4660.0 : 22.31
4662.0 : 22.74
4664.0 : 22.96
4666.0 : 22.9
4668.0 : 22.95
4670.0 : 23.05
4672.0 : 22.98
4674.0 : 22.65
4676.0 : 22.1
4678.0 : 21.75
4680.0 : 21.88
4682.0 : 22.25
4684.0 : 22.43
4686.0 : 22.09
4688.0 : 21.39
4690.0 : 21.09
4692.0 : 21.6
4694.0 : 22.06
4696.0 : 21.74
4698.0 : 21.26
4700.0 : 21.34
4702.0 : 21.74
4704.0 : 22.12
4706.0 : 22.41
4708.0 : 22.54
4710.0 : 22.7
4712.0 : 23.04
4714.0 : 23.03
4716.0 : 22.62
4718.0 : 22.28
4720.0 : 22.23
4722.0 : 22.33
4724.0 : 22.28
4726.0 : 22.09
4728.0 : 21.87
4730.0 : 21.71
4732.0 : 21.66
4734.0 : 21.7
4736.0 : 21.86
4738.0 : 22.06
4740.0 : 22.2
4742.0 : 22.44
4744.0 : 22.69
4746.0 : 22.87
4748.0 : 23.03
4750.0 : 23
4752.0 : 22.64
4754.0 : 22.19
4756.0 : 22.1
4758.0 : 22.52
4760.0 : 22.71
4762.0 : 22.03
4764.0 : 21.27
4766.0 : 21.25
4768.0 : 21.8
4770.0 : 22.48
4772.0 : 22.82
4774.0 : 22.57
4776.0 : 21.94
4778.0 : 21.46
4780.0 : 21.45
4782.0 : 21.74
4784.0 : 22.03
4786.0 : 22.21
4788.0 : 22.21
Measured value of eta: 4648.0 Angstrom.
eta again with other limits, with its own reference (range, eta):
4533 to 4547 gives 4540.0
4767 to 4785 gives 4778.0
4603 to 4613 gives 4606.0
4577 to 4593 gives 4590.0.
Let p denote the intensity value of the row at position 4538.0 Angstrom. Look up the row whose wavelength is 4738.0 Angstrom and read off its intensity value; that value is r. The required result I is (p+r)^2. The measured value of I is 1941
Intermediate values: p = 22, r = 22.06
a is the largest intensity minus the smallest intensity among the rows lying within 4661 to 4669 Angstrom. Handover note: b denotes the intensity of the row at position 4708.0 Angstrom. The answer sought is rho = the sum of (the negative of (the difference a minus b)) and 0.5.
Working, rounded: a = 0.22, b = 22.54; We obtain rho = 22.8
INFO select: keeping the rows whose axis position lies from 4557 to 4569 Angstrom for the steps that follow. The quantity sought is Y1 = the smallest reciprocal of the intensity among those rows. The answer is 0.0419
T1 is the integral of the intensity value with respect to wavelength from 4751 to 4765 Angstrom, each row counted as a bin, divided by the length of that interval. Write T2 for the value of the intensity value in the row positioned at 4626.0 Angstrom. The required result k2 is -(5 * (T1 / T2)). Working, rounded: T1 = 22.2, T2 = 22.64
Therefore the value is -4.90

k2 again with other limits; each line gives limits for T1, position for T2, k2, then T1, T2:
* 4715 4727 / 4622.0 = -4.79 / 22.3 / 23.26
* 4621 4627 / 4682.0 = -5.15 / 22.9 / 22.25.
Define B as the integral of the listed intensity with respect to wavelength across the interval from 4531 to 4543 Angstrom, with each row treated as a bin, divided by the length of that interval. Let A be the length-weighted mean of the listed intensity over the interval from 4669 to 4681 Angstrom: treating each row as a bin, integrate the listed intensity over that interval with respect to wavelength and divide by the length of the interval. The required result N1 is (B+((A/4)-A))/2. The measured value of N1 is 2.84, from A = 22.4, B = 22.5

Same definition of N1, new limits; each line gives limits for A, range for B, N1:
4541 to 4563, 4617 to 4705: 2.57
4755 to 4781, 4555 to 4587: 3.27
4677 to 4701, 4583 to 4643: 3.44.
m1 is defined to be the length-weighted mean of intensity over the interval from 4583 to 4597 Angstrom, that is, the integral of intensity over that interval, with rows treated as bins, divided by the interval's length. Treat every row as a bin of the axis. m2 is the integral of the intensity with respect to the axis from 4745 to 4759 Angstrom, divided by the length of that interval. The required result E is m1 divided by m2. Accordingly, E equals 1.00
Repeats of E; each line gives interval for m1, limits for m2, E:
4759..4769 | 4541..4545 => 0.98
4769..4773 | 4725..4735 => 1.04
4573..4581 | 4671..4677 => 1.00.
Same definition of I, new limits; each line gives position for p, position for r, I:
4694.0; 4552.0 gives 2039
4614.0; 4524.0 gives 2267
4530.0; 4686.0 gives 1975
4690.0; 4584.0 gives 1967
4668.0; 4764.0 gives 1955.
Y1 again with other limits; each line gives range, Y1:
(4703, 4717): 0.0434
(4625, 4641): 0.0437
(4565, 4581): 0.0422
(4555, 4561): 0.0420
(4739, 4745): 0.0441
